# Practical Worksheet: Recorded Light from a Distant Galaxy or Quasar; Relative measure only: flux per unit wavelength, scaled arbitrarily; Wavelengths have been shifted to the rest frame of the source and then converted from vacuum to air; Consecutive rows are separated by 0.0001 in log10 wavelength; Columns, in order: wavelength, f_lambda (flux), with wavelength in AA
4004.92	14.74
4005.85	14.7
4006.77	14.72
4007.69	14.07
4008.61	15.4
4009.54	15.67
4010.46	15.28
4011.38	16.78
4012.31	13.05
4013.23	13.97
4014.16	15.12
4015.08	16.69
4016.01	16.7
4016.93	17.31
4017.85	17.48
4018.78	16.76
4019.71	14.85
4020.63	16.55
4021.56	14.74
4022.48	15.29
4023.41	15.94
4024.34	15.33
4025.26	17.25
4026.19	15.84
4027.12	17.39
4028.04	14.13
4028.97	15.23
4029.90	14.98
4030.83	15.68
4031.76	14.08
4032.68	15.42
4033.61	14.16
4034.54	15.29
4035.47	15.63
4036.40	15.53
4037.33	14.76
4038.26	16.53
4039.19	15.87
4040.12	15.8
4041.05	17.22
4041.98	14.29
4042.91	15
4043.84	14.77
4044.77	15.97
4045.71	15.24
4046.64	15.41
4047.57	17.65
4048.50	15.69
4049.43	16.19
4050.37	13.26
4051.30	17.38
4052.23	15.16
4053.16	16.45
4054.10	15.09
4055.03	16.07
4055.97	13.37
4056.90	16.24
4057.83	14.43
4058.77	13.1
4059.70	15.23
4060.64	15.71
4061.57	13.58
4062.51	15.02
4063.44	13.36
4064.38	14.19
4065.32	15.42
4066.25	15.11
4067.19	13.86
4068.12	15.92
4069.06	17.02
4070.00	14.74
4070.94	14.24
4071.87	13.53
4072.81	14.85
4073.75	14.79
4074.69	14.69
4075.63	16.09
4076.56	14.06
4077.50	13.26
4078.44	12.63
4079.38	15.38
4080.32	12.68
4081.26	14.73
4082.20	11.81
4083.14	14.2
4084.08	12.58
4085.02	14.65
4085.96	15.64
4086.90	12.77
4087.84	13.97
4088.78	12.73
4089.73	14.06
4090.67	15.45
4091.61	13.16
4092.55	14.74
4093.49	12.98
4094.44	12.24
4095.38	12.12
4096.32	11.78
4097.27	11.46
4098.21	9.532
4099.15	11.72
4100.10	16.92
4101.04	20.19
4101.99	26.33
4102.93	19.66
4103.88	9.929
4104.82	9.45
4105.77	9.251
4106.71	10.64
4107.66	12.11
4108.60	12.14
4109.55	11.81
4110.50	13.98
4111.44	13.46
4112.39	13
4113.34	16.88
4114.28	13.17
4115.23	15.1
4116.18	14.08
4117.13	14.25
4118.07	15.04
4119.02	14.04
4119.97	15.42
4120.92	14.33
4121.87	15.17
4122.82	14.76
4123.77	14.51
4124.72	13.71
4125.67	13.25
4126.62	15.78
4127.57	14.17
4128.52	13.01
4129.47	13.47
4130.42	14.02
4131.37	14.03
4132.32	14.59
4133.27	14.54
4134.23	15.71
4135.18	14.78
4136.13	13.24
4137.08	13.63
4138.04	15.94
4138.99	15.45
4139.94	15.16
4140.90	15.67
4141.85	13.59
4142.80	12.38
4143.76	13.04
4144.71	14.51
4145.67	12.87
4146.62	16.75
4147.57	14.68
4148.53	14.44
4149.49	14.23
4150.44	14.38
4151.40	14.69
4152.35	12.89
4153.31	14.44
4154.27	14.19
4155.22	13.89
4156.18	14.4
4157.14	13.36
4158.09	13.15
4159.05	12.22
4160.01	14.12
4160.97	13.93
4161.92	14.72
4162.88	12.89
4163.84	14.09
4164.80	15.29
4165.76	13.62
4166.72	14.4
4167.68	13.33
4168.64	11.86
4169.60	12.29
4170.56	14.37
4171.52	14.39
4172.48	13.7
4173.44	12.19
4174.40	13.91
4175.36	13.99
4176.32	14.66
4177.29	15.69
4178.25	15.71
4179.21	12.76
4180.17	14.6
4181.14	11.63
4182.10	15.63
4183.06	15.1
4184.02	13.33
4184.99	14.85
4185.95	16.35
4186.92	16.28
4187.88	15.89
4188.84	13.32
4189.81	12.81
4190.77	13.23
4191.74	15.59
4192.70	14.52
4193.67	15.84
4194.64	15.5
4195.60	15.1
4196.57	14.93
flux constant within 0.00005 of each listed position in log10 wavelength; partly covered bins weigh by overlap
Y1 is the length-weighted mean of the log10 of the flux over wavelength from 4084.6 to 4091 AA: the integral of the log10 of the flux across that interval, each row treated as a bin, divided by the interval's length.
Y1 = 1.15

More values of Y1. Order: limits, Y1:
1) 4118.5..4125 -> 1.16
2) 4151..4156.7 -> 1.15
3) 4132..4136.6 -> 1.16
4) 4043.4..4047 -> 1.18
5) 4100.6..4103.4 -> 1.34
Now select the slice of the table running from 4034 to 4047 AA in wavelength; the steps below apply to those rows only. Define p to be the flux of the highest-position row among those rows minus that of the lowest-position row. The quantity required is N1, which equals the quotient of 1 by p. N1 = 8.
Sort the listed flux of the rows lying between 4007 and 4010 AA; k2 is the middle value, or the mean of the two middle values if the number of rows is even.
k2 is 15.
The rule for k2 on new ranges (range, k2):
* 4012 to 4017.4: 16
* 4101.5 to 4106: 10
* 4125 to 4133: 14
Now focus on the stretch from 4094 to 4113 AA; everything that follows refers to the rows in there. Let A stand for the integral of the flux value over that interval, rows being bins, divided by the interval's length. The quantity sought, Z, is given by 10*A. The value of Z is 134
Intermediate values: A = 13.4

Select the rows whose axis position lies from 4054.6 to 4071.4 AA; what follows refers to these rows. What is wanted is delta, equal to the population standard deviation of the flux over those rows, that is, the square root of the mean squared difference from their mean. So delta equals 1.10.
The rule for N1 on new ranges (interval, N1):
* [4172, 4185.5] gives 1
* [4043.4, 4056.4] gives -1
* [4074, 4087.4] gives -1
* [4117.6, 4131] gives -1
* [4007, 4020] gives 1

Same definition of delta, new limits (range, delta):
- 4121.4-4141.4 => 0.90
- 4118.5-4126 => 0.68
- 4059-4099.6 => 1.49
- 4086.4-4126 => 3.01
